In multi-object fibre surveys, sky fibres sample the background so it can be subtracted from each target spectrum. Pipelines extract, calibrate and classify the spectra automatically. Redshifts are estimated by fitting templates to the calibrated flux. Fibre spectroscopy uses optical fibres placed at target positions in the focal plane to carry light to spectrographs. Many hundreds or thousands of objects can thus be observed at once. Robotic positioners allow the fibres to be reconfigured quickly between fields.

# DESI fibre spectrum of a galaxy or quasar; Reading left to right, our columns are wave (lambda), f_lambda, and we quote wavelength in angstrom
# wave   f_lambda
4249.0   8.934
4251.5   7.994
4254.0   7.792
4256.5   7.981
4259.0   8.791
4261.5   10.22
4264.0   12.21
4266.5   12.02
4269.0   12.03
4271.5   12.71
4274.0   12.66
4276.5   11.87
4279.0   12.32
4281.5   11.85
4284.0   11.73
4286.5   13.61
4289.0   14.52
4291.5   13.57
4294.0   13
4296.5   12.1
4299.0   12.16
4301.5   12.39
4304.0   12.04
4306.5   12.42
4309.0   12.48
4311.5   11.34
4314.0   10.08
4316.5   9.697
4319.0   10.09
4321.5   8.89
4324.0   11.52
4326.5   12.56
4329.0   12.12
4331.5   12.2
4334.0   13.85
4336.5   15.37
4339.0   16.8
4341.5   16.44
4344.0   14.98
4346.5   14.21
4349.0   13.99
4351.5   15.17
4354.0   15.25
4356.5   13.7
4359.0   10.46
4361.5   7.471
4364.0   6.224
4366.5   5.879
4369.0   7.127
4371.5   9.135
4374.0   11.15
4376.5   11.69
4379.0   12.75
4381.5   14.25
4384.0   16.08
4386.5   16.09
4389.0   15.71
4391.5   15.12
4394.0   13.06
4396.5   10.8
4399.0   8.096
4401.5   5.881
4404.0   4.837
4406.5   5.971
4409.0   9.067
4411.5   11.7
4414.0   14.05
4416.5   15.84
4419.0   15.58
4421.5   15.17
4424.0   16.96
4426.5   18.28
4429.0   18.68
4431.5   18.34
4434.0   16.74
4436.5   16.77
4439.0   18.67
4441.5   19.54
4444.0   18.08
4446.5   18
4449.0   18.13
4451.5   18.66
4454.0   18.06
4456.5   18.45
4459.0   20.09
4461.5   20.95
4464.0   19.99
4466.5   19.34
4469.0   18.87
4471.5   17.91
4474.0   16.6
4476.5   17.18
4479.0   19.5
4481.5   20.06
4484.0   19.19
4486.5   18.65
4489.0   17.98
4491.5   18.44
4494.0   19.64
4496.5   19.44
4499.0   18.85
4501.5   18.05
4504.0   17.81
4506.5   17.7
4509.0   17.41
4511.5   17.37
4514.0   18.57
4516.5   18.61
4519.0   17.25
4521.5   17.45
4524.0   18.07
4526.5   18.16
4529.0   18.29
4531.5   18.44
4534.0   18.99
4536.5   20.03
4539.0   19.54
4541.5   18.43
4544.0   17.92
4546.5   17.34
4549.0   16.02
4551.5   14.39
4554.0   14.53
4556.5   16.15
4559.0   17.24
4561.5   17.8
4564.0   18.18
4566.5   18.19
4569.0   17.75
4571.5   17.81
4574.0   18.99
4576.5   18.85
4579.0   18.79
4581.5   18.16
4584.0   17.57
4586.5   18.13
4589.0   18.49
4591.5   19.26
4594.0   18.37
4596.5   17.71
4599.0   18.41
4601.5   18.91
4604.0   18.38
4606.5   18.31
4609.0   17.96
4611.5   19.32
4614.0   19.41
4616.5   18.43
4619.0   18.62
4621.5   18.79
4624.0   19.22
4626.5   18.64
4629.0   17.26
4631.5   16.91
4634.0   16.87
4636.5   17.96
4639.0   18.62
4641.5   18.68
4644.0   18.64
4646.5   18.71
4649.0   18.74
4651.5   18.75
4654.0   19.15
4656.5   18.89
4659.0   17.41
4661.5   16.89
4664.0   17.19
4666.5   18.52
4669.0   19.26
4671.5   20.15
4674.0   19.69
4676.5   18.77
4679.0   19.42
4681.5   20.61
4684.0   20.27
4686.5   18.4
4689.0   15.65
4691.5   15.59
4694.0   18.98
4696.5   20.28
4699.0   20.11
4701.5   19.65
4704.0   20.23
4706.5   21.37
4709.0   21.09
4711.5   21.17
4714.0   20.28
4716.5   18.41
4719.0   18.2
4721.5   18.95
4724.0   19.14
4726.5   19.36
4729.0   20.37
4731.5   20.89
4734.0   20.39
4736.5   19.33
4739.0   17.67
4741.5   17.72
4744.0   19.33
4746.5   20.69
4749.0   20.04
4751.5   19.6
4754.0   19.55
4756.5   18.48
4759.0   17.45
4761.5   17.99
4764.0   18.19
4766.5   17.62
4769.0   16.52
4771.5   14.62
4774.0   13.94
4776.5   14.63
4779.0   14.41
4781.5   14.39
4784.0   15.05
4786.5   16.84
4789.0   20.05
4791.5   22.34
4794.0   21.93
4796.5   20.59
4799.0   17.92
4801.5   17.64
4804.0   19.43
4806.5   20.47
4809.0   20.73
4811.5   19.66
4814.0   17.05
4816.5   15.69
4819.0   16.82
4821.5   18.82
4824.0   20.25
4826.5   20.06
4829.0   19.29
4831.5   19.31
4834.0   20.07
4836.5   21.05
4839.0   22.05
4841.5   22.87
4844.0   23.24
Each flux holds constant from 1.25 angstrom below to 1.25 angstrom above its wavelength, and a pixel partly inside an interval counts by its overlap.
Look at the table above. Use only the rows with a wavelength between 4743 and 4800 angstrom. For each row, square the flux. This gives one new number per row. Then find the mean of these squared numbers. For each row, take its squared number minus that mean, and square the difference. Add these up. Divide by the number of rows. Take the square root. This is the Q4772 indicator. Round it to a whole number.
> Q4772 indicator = 89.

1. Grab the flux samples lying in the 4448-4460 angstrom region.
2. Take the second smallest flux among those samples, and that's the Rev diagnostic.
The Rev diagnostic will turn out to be 18.13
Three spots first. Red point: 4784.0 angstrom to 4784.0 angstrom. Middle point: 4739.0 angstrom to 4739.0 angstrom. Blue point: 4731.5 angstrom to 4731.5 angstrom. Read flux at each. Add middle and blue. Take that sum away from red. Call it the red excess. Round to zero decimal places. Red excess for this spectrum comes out -24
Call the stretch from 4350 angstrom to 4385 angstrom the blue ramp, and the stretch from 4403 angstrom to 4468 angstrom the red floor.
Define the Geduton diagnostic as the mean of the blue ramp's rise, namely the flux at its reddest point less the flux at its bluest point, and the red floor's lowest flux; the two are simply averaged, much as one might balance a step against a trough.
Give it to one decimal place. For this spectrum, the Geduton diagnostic 2.9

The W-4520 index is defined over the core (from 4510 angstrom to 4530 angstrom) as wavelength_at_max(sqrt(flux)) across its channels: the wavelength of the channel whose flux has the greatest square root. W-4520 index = 4516.5 angstrom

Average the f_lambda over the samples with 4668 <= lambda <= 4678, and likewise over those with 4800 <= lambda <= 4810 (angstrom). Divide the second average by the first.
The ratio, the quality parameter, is 1.0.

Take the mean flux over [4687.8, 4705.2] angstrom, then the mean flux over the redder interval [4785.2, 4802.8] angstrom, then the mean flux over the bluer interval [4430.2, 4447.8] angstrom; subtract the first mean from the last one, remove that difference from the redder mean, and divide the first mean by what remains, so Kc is 0.92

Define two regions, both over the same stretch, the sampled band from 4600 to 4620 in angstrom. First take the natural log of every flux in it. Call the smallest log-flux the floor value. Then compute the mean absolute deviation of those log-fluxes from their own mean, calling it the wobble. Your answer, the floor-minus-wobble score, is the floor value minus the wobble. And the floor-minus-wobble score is 2.87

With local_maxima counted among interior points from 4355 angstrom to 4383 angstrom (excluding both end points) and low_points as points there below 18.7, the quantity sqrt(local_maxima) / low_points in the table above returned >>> 0.00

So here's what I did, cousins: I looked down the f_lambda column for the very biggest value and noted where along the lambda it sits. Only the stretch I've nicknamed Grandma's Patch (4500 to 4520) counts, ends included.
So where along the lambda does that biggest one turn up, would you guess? 4516.5 angstrom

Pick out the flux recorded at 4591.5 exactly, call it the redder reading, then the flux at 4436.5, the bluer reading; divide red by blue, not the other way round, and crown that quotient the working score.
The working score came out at 1.1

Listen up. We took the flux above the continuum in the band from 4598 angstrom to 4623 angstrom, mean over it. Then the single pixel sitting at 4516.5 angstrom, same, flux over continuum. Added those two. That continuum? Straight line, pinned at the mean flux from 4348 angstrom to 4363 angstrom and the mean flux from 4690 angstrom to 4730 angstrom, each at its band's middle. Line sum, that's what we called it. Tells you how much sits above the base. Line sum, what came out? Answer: 4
